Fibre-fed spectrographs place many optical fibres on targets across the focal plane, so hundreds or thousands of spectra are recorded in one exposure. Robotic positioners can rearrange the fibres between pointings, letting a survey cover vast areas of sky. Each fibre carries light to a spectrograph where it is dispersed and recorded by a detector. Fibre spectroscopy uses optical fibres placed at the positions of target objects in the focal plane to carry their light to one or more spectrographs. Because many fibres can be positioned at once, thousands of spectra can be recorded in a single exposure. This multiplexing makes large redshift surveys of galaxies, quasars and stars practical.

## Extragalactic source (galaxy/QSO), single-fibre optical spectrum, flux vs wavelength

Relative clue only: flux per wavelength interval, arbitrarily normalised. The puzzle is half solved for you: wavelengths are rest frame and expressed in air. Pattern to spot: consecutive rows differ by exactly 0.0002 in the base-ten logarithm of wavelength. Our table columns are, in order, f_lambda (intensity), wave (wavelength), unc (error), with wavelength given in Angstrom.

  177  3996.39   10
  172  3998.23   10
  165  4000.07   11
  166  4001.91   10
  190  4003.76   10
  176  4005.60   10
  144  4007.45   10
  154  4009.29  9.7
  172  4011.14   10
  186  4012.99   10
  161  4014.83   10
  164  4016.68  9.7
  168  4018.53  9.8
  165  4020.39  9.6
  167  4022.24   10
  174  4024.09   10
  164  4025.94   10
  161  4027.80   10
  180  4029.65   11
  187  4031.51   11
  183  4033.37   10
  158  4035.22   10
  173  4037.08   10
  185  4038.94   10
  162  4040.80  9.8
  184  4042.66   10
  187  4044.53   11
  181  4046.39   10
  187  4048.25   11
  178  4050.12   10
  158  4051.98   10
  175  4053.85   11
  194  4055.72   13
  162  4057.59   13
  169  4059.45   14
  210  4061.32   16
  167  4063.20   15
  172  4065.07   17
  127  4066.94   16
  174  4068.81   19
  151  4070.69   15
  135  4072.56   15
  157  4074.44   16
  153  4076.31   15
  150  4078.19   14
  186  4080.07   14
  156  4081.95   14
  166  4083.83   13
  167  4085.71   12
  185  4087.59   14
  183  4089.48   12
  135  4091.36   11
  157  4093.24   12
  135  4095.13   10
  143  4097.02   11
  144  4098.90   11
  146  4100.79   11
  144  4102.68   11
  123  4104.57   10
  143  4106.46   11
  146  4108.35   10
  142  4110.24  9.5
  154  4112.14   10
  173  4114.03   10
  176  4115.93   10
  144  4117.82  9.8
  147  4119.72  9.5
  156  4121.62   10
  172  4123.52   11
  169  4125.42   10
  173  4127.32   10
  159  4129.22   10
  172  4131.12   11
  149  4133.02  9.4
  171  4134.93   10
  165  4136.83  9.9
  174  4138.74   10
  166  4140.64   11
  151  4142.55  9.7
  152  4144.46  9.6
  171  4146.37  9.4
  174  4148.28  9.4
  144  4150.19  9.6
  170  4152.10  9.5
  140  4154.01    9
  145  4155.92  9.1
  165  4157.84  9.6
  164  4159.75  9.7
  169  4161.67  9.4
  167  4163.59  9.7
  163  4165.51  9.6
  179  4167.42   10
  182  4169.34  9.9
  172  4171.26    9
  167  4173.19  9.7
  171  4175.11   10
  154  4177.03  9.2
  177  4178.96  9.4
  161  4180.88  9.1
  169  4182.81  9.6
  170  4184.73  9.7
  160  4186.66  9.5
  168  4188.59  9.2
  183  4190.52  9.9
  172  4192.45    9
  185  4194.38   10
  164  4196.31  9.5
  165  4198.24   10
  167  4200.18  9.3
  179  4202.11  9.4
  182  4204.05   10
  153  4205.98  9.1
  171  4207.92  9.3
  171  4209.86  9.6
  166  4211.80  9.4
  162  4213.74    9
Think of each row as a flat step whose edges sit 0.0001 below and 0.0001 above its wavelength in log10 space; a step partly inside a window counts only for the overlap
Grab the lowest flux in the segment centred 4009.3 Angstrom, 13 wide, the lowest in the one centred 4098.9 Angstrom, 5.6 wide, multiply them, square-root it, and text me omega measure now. 143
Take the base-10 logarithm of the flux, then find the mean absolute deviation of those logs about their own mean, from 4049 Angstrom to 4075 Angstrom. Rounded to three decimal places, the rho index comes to 0.041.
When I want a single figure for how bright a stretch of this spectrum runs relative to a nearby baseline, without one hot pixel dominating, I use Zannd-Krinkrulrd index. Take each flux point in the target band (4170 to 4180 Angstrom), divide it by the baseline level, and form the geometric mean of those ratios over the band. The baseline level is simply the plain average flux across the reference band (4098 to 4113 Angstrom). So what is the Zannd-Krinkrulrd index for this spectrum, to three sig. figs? 1.18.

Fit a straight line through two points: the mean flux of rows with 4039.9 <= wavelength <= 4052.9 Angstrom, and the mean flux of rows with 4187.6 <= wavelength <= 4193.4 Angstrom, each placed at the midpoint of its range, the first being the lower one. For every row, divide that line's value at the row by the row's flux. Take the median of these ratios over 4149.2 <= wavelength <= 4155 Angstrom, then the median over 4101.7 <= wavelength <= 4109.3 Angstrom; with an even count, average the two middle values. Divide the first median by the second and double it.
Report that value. 1.984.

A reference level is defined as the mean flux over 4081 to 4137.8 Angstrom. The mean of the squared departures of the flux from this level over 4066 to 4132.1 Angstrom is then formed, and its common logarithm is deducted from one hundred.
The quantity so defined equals 97.6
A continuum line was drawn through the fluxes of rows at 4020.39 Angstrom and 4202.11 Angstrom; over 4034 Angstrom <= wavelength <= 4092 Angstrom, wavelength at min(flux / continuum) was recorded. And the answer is 4066.94 Angstrom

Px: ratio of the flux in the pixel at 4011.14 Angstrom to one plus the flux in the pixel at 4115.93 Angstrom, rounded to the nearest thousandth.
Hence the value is 0.972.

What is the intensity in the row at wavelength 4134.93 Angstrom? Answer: 171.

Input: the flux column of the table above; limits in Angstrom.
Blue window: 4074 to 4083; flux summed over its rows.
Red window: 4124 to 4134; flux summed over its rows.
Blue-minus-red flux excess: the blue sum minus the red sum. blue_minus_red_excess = -20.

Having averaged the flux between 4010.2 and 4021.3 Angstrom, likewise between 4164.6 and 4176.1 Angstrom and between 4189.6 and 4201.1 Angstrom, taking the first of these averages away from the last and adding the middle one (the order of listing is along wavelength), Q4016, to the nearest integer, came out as 176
